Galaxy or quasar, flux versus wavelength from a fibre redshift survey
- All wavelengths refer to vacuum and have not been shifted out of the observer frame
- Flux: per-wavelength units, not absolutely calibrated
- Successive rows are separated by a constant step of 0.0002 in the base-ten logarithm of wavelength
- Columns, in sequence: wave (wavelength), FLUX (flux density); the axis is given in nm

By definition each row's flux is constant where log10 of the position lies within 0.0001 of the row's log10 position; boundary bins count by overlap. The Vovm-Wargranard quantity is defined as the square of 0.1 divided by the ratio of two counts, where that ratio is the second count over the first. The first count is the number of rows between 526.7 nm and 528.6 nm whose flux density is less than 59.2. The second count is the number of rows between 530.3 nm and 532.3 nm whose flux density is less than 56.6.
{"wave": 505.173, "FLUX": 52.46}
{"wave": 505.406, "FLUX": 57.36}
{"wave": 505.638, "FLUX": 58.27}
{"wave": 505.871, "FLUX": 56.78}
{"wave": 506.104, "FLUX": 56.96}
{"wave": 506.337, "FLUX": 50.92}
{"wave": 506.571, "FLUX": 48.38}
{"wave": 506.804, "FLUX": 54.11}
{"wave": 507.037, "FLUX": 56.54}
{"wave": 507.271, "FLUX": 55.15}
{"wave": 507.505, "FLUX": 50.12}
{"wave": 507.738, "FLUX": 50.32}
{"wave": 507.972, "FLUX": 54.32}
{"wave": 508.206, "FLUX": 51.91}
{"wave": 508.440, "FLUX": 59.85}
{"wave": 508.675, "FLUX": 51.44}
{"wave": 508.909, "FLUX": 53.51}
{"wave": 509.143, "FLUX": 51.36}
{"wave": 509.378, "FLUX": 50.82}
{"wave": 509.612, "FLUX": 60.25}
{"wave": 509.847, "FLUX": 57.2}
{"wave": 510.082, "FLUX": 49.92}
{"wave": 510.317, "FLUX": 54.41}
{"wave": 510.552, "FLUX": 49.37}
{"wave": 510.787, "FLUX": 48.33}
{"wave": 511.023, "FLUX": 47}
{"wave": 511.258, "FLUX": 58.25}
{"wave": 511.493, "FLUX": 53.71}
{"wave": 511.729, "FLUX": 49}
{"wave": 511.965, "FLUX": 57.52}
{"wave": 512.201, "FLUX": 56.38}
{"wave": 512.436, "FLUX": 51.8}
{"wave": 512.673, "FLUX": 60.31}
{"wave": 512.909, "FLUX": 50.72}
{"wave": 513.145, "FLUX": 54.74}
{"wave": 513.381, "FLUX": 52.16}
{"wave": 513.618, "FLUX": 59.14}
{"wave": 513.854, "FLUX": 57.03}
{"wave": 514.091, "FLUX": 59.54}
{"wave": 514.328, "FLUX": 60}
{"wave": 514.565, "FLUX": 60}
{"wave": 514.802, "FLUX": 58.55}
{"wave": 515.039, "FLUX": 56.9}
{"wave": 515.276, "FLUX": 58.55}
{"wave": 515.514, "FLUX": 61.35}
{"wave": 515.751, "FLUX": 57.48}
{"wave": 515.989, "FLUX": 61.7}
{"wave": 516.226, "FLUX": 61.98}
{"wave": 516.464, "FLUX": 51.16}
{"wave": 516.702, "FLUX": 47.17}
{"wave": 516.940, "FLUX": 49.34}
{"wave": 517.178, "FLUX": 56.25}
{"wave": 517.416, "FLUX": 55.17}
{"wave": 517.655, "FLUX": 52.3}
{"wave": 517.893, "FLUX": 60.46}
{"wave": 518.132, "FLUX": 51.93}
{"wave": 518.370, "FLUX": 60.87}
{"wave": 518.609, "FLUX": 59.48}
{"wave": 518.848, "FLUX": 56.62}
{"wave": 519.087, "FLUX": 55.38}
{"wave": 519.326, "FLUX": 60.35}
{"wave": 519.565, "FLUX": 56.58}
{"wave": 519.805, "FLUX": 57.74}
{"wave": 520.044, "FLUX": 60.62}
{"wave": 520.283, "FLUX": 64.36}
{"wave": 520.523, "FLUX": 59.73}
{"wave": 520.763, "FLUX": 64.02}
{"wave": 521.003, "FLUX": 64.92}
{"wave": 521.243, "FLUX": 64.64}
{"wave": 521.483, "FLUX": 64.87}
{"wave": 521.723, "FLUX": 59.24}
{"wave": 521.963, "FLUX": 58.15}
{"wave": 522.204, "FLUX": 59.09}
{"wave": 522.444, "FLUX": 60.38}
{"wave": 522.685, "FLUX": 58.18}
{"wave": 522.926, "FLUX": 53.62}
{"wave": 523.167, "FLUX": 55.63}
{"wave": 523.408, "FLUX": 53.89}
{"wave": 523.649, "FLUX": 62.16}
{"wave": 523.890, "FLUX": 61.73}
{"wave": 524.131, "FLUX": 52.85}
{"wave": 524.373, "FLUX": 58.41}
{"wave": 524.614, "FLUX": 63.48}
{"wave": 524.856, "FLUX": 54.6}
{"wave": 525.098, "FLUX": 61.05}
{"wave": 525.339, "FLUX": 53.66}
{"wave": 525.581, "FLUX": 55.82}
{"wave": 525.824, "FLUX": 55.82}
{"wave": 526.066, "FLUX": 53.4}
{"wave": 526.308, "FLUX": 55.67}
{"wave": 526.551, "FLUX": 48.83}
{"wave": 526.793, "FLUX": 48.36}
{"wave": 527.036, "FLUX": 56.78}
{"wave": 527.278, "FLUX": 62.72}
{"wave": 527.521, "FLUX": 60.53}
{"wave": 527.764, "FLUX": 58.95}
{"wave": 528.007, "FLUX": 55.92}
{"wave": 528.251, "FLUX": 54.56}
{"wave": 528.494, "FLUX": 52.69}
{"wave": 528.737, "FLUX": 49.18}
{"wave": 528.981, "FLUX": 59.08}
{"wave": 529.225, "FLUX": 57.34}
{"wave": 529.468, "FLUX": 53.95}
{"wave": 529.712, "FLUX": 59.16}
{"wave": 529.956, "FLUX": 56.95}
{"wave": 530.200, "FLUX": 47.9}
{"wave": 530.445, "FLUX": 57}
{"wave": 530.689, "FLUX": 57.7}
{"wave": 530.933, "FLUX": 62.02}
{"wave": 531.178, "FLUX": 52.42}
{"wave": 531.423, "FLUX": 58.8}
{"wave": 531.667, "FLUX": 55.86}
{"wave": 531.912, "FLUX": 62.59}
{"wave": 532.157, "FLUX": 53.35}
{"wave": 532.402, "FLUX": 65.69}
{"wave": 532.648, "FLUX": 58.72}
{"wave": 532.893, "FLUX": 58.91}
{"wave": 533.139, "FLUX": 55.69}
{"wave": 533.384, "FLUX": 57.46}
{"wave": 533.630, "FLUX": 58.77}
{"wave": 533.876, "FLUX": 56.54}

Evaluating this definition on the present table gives 0.040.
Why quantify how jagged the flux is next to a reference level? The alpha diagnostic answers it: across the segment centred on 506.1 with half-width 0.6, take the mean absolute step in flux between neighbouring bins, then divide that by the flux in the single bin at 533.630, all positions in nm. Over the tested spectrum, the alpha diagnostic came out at 0.044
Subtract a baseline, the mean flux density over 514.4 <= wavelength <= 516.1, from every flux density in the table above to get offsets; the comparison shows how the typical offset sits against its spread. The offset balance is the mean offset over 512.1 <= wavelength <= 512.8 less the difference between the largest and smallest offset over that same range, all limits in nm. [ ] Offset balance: -12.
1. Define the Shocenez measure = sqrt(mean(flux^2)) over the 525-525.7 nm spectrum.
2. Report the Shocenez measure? 56.9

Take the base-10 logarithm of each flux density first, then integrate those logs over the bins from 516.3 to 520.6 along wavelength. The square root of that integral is 2.74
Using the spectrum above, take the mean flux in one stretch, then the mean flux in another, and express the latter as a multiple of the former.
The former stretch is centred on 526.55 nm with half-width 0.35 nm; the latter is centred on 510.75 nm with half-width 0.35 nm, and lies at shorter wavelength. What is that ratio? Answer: 0.95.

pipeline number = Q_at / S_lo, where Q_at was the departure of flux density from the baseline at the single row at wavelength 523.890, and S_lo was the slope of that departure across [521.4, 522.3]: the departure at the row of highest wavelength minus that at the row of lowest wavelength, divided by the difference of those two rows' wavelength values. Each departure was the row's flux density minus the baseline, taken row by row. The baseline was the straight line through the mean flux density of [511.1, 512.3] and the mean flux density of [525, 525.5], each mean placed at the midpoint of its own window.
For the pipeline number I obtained -0.6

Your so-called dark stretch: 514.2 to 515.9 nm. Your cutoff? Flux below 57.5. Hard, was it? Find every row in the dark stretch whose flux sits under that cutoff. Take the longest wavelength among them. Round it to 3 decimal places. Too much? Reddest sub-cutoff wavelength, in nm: 515.751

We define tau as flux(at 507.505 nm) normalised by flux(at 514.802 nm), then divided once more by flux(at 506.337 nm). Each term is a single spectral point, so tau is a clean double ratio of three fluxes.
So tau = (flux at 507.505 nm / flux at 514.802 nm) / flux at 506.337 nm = 0.0168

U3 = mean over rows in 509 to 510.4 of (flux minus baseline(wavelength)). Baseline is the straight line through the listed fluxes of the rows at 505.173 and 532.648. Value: 0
